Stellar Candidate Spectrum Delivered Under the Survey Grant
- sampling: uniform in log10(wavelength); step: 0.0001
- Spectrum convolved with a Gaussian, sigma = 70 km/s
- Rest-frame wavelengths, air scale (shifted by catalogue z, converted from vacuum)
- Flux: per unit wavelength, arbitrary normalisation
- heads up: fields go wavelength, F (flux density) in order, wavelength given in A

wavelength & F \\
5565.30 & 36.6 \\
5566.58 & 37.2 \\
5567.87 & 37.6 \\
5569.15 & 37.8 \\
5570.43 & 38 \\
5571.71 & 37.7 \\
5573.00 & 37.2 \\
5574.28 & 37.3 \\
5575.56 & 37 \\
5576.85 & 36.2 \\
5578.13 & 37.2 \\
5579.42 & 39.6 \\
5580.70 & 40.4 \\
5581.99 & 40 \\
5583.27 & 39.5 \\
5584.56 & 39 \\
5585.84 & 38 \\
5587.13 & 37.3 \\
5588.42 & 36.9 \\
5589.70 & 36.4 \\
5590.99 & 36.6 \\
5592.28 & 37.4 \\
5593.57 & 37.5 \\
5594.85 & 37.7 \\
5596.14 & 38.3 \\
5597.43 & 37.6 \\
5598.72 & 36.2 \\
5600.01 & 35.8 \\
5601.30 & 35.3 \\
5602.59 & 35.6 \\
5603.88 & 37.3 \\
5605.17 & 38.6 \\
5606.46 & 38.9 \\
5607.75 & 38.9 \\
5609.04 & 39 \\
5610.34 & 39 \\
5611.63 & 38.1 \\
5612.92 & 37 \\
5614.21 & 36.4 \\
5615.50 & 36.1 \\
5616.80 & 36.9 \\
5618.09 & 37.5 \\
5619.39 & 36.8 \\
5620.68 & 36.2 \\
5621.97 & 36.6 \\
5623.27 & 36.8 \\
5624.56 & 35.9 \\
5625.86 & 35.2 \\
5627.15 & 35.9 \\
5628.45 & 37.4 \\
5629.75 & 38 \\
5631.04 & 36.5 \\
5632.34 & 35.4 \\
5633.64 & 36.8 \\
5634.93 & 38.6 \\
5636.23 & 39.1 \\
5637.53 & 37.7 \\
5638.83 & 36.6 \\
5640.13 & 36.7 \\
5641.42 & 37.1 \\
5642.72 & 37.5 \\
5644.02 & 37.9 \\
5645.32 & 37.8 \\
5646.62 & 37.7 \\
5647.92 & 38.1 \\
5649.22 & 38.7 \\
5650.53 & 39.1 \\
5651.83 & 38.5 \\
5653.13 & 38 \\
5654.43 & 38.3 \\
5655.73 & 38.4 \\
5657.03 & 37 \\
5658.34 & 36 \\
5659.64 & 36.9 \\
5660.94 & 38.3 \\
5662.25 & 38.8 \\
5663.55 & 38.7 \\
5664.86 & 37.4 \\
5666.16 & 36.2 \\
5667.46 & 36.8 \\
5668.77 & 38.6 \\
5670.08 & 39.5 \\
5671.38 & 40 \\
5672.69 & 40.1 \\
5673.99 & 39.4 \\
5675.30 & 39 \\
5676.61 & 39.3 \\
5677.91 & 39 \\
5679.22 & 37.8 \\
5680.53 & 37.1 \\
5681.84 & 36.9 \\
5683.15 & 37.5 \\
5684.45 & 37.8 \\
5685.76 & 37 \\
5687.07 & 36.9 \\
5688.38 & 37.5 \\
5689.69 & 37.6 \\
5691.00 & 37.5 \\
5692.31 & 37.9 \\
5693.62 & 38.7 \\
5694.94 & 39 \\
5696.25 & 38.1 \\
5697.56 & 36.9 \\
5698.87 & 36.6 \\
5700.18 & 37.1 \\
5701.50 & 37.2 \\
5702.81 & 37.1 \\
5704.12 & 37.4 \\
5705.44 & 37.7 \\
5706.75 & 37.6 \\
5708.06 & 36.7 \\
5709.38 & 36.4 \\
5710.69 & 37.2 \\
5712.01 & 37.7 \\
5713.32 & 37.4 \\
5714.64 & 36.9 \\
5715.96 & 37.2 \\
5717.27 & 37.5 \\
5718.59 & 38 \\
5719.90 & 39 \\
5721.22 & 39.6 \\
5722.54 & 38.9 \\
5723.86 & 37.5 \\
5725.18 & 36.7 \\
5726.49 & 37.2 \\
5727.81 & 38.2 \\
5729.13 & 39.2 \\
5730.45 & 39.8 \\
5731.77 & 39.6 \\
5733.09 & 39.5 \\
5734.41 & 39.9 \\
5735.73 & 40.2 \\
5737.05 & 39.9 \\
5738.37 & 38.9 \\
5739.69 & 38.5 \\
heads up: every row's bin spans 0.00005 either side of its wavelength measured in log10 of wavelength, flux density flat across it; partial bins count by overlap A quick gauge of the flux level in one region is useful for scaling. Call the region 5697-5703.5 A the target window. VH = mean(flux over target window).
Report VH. 37.0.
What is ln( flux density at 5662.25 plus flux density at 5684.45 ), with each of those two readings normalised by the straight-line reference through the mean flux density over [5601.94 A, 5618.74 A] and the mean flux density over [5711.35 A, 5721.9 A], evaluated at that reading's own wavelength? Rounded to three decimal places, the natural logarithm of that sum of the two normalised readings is 0.706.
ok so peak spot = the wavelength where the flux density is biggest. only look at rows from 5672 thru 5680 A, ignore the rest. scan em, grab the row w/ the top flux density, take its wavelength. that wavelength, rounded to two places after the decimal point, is 5672.69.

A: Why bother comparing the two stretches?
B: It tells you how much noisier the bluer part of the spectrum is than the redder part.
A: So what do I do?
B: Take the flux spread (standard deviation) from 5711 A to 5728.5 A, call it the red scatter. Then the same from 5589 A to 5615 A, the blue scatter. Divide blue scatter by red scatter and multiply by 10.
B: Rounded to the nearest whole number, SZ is 14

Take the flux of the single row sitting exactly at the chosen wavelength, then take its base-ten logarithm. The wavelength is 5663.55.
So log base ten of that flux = 1.59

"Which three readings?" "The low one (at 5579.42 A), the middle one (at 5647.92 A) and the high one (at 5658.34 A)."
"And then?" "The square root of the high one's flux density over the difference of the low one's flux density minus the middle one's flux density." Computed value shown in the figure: 4.9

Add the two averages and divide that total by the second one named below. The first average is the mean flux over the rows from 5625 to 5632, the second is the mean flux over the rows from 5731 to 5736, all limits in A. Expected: 1.92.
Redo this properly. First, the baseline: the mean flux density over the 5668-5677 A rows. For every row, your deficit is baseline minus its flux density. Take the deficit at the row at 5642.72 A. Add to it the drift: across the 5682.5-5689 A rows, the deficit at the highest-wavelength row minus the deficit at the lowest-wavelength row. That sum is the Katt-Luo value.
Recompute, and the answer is 2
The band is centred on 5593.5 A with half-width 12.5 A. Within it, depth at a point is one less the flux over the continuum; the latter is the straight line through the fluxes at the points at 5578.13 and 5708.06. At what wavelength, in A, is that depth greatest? 5601.30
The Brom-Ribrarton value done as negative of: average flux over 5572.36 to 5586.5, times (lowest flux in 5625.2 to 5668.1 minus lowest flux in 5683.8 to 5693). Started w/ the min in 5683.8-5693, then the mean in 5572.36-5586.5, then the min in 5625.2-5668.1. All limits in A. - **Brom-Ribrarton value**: 65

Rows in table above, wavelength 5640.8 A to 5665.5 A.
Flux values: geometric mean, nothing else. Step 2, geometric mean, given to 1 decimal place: 37.9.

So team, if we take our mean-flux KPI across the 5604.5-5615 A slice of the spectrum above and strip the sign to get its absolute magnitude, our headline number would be 38.2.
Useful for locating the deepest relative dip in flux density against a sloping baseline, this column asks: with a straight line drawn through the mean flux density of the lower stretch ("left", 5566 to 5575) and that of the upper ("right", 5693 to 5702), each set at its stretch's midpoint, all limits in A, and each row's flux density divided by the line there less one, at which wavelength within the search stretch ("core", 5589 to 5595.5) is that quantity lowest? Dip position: 5589.70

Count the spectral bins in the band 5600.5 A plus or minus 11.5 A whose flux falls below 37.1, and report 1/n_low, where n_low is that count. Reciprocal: 0.17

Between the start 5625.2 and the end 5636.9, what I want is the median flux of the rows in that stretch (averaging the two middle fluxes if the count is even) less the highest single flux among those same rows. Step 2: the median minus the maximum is -2.3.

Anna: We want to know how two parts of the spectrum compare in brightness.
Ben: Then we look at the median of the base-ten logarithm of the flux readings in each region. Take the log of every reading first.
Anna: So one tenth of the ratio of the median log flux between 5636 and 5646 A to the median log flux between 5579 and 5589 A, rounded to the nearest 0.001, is 0.099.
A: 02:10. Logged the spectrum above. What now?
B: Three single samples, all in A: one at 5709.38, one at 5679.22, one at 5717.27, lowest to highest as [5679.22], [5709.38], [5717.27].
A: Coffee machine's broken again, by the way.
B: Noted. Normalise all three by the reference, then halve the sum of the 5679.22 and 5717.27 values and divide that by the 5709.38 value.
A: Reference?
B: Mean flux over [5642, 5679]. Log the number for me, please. 1.034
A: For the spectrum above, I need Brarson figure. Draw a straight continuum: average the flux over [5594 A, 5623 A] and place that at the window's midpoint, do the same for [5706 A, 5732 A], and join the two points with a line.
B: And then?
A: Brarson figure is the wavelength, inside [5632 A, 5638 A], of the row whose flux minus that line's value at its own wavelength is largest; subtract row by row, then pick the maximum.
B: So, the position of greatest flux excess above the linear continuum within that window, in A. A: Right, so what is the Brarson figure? 5636.23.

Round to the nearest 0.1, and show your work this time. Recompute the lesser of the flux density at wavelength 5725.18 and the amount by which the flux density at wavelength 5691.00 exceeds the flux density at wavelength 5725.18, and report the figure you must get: 0.8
